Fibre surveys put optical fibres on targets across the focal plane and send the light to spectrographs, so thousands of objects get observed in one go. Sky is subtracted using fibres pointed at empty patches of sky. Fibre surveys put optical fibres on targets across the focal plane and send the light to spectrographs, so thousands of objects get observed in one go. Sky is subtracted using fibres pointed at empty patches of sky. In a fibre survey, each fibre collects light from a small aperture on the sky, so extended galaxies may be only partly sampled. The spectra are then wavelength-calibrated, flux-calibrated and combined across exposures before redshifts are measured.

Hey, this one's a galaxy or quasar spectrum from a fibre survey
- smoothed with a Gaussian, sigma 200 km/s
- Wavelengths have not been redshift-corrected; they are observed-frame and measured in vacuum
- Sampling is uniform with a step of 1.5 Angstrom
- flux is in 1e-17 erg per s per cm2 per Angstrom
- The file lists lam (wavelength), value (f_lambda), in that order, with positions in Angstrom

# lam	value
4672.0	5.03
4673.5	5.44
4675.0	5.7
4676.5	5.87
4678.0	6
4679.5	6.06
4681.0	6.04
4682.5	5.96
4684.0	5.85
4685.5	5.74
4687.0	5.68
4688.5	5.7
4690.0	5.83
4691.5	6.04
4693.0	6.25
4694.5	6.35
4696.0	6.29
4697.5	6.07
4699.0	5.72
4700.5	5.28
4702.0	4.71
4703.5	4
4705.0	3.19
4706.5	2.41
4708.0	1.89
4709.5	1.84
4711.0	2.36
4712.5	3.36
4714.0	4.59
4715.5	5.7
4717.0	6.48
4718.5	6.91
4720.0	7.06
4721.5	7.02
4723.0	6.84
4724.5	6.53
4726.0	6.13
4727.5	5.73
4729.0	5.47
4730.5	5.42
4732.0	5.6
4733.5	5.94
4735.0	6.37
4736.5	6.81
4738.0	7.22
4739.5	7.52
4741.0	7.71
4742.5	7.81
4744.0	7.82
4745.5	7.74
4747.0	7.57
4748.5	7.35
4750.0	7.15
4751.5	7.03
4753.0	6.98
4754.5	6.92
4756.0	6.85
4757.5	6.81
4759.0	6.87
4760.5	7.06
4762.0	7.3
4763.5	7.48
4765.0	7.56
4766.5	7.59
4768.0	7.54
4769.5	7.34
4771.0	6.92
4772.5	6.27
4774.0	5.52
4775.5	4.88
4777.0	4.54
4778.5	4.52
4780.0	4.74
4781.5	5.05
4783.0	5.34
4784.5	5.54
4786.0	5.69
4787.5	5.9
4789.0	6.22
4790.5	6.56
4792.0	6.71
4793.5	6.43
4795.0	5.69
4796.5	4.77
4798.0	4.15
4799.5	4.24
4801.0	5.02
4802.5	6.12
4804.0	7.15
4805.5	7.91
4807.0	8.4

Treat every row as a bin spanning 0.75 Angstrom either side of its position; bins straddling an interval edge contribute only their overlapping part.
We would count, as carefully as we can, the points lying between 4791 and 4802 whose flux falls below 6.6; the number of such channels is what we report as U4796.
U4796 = 6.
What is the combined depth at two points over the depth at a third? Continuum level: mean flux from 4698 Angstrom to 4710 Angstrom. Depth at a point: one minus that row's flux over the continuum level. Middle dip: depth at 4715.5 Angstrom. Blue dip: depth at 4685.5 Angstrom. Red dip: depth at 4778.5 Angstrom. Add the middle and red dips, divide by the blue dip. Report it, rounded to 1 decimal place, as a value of 1.4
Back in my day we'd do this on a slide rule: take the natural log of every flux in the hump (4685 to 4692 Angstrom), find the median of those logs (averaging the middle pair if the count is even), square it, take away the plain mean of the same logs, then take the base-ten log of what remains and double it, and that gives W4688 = 0.2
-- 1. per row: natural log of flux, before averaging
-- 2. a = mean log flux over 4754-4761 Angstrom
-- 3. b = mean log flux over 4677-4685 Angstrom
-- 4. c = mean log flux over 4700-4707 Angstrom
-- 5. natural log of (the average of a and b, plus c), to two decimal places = 1.16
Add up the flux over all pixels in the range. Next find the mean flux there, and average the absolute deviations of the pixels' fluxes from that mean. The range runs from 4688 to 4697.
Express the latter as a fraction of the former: 0.006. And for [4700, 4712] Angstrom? 0.042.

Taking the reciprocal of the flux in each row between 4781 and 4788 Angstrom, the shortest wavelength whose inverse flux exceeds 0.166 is 4781.5 Angstrom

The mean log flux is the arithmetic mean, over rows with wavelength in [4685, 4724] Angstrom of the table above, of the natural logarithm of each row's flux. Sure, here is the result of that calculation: 1.57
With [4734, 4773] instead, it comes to 1.97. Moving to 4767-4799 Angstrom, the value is 1.73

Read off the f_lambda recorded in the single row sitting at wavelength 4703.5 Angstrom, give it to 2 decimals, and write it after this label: 4.00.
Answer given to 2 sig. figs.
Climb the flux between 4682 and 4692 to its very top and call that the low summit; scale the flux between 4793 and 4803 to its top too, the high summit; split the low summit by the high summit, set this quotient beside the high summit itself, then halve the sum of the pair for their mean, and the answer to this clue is 3.7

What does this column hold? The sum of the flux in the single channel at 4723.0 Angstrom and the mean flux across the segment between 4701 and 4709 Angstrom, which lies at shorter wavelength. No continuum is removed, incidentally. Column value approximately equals 10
